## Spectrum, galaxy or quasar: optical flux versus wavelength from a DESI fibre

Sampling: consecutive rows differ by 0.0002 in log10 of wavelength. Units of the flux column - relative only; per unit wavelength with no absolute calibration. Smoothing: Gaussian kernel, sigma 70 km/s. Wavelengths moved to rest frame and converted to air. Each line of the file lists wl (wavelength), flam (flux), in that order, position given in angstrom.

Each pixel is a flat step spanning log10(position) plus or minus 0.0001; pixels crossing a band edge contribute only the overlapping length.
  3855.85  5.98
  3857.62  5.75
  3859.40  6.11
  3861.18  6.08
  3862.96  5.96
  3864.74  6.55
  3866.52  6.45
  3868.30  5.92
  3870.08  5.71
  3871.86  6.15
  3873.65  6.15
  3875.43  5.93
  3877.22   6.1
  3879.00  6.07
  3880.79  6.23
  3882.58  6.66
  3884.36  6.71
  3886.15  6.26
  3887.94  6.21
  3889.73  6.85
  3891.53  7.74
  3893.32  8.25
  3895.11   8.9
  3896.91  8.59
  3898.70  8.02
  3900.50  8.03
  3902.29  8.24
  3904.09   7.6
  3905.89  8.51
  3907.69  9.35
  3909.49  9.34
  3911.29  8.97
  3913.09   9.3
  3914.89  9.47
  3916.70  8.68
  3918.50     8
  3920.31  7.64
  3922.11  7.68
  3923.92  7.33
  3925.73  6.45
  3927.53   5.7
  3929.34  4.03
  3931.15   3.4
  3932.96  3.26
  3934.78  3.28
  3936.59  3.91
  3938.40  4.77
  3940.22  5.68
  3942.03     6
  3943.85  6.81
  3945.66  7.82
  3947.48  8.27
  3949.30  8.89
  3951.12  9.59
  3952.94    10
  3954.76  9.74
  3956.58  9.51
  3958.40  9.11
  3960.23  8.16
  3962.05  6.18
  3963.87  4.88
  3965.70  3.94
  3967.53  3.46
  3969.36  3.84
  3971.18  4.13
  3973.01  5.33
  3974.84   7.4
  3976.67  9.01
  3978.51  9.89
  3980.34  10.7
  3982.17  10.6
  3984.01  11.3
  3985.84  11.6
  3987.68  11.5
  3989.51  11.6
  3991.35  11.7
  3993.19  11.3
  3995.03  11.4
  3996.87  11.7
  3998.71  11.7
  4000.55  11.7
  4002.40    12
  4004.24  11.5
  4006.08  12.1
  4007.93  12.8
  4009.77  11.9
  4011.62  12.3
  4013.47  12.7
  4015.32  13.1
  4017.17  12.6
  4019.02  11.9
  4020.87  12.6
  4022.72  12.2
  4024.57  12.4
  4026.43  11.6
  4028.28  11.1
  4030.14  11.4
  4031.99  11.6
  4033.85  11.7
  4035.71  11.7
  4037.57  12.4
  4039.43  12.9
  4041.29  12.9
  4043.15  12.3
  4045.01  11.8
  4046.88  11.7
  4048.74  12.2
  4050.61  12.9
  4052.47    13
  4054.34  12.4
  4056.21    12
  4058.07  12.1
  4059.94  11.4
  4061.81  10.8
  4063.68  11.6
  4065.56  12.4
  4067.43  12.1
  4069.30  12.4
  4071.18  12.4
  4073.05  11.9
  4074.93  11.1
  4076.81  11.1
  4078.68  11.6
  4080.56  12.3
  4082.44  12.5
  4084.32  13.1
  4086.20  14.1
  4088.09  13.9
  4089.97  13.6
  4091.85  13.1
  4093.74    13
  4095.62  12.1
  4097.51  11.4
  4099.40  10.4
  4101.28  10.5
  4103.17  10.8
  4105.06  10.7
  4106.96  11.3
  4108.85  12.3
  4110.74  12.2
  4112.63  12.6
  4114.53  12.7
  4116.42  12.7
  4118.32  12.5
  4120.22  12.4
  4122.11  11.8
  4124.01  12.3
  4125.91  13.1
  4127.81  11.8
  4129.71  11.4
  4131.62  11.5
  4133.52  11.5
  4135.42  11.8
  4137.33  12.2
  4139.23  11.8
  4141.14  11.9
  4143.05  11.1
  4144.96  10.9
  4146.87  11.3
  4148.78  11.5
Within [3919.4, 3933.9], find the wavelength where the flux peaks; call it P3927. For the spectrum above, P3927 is 3922.11 angstrom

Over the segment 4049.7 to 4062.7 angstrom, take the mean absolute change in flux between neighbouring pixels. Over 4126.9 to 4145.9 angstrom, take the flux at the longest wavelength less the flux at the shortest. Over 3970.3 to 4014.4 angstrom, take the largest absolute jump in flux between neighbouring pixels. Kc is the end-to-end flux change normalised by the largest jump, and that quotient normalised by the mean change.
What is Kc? -1.0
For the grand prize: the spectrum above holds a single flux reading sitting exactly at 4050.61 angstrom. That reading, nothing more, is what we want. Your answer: 12.9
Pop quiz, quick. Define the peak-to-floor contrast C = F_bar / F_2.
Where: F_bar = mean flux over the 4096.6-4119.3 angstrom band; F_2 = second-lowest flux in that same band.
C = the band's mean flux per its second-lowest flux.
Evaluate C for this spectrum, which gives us 1.11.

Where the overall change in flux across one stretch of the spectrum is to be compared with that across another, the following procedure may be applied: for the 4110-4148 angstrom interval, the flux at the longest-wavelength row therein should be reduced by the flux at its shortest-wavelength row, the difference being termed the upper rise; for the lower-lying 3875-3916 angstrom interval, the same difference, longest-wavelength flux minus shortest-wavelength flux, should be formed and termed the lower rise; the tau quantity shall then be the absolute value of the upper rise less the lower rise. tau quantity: 4.4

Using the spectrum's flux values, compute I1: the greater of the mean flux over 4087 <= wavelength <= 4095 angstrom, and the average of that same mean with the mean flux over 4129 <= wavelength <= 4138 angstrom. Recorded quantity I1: 13.4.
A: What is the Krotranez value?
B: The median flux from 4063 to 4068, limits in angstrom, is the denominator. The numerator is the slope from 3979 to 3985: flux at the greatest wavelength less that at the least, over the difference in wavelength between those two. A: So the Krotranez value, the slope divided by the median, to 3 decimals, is 0.014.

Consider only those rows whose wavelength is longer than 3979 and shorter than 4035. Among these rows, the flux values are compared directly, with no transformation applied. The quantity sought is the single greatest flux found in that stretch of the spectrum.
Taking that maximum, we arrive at 13.1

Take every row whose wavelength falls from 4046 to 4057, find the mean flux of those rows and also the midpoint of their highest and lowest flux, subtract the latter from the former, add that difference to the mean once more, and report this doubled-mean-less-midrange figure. 12.4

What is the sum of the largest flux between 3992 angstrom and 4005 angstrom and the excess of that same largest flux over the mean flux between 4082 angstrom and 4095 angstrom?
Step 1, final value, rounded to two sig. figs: 11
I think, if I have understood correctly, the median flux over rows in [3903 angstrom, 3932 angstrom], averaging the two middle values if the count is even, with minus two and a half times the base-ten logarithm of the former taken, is -2.2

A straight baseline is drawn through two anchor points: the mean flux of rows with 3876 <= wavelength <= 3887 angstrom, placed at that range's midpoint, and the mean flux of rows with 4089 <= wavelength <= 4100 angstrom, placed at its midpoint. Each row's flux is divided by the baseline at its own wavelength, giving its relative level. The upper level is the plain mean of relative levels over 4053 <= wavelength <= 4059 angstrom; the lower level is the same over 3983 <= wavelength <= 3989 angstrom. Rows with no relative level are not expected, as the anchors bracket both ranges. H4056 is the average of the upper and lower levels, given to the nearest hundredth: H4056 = 1.16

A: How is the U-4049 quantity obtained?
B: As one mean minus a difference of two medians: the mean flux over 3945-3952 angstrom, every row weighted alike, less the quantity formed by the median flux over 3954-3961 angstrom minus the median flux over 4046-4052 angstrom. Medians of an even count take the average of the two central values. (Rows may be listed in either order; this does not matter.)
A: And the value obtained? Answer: 12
